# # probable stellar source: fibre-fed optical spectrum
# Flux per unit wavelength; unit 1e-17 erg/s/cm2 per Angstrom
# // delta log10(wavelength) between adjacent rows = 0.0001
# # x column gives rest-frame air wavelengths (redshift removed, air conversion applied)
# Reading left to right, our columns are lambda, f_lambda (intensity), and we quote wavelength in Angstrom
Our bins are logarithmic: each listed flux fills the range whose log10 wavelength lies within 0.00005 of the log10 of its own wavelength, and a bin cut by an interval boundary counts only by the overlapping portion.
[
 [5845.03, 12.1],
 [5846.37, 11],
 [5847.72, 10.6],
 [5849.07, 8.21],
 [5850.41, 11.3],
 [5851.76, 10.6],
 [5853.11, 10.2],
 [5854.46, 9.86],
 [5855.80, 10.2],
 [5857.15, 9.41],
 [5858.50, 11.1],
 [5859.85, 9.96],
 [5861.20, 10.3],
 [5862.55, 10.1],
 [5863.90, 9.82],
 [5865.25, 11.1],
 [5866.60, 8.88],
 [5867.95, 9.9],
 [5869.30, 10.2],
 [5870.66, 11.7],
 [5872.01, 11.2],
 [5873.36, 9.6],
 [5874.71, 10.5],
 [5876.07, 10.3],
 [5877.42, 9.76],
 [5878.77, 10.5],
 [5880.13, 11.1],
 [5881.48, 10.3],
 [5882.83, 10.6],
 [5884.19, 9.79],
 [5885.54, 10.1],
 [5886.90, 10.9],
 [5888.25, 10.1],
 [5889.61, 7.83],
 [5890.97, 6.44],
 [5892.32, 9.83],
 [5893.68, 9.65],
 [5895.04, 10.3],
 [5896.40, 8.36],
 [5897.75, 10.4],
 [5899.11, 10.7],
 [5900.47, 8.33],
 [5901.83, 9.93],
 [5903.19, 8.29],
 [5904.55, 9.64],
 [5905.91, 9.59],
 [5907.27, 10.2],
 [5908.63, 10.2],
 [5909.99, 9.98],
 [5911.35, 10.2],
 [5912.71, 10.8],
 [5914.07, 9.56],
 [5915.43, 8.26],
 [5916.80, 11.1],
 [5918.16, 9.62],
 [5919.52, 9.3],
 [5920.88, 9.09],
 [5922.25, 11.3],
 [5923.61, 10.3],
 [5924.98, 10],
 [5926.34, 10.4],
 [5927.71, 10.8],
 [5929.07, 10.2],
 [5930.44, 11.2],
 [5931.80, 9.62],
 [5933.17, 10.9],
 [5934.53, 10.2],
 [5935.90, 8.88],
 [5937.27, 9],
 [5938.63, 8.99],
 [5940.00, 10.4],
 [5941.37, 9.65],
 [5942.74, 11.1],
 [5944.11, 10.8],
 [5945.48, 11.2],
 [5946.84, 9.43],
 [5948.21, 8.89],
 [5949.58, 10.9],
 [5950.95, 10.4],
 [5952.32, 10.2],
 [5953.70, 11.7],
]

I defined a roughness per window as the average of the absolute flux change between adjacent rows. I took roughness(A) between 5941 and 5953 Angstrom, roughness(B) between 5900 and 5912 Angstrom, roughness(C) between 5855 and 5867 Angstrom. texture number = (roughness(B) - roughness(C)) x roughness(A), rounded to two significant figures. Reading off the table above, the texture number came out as -0.25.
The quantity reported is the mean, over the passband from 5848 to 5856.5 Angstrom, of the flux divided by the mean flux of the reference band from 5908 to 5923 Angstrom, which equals 1.01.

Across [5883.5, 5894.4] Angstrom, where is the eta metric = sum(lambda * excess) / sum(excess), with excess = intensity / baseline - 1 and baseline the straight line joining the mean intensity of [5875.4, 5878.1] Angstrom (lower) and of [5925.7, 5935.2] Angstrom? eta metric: 5890.9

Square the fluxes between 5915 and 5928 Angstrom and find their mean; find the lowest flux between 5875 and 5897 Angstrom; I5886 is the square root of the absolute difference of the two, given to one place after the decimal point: 9.7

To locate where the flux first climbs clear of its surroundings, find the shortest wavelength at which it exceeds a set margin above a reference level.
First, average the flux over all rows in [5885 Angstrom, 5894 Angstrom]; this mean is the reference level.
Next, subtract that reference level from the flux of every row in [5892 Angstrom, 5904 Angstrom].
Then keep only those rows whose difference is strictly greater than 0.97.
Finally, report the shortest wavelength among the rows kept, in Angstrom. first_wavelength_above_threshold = 5895.04 Angstrom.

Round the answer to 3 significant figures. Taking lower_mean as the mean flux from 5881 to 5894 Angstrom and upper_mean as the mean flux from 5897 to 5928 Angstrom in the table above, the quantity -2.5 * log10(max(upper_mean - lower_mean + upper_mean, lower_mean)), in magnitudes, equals -2.53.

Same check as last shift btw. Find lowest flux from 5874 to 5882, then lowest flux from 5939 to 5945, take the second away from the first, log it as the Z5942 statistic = 0.11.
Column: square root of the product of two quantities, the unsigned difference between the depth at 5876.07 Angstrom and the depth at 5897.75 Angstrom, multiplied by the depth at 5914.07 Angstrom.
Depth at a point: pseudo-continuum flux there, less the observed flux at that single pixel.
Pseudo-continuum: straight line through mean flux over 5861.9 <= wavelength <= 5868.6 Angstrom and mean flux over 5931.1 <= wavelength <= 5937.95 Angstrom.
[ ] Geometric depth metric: 0.20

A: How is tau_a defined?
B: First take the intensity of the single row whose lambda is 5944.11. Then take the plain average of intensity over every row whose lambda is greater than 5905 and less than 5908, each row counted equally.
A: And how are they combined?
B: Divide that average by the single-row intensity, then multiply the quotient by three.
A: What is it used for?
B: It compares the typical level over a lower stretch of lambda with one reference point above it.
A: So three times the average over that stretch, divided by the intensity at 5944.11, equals 2.7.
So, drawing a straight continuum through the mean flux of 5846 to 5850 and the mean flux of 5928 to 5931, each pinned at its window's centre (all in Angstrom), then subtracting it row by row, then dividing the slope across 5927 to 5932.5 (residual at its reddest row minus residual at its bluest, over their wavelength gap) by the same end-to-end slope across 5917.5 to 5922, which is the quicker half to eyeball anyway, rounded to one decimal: 1.5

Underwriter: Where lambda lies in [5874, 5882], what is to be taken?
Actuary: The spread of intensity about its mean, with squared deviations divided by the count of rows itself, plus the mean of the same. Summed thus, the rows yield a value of 10.8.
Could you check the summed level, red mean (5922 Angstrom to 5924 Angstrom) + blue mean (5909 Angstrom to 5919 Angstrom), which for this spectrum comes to 20.7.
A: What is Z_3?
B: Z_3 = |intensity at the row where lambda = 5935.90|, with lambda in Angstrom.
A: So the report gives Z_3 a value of 8.9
